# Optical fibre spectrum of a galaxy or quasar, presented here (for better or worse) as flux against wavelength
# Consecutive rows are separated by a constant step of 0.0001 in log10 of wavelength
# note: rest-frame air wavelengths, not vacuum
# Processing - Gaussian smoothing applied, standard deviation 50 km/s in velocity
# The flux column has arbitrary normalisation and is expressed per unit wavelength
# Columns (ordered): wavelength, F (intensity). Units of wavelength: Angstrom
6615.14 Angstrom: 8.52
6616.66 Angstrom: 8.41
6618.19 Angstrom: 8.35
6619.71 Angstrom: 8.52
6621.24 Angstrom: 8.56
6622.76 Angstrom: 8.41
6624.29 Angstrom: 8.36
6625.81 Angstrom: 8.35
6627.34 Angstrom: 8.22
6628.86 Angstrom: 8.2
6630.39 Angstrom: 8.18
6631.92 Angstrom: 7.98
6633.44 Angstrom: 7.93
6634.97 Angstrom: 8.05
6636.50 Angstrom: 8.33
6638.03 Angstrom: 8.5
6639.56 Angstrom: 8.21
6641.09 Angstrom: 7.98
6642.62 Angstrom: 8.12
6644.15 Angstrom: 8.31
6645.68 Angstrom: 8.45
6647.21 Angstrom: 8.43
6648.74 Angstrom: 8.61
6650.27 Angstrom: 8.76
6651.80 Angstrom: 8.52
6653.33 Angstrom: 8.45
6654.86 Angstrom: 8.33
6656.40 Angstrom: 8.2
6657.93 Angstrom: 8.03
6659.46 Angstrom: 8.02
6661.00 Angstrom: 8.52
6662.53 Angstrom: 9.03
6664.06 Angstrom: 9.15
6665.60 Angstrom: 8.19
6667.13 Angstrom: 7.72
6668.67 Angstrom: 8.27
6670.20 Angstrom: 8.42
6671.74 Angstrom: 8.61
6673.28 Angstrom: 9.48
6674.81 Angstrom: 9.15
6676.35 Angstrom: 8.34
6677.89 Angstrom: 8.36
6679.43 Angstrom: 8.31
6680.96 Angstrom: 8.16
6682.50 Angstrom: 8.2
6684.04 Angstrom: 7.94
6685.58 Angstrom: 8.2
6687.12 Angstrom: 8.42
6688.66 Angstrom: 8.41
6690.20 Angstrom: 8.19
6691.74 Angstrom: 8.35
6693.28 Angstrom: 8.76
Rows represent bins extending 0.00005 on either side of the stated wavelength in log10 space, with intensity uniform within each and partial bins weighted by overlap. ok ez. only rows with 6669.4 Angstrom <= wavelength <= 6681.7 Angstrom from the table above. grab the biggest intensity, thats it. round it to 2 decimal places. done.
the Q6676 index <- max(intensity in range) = 9.48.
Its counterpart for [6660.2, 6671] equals 9.15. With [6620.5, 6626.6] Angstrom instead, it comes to 8.56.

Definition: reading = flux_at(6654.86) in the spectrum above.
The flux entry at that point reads 8.33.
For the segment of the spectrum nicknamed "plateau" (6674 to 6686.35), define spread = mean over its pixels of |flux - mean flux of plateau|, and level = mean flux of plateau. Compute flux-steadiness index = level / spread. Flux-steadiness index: 39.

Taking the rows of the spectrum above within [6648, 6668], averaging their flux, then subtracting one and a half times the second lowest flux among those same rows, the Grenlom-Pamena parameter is -3.60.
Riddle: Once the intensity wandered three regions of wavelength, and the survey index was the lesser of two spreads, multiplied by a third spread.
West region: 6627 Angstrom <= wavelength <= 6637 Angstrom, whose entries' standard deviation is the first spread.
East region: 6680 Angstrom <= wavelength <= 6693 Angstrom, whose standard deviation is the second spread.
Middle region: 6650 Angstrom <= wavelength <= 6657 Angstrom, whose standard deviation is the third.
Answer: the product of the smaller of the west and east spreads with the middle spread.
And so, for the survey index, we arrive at 0.03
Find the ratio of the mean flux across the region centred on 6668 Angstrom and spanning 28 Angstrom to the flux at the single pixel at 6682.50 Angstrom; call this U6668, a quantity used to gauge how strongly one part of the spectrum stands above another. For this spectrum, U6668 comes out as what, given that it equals 1.03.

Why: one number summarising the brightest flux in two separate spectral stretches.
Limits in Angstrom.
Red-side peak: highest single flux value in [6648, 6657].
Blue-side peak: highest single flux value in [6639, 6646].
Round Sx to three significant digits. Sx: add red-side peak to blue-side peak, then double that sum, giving 34.4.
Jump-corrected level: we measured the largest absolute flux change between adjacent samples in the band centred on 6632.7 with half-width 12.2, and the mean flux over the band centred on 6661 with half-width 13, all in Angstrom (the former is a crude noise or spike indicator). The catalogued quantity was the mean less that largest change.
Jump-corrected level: 8.20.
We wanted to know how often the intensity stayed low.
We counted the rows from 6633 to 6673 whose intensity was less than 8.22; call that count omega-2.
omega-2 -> 10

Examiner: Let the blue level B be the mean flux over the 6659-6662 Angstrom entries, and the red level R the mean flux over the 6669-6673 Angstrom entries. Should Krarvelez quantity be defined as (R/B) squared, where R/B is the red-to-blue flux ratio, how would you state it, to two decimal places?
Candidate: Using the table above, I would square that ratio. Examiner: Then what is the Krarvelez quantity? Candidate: 1.06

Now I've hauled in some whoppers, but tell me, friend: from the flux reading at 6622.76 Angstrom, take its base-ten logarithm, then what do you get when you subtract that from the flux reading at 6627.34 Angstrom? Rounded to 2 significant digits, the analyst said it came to 7.3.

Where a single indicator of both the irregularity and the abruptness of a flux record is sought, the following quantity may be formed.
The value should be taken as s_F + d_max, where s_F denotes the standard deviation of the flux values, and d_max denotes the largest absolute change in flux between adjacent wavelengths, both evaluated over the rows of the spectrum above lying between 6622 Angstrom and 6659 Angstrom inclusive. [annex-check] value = 0.50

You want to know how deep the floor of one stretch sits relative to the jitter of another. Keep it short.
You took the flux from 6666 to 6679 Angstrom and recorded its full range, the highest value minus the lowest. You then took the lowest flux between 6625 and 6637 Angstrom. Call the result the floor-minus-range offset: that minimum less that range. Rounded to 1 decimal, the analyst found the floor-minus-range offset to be 6.2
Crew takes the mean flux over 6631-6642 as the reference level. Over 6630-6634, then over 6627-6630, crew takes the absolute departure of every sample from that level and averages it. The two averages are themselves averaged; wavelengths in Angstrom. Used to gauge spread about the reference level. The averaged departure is 0.10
